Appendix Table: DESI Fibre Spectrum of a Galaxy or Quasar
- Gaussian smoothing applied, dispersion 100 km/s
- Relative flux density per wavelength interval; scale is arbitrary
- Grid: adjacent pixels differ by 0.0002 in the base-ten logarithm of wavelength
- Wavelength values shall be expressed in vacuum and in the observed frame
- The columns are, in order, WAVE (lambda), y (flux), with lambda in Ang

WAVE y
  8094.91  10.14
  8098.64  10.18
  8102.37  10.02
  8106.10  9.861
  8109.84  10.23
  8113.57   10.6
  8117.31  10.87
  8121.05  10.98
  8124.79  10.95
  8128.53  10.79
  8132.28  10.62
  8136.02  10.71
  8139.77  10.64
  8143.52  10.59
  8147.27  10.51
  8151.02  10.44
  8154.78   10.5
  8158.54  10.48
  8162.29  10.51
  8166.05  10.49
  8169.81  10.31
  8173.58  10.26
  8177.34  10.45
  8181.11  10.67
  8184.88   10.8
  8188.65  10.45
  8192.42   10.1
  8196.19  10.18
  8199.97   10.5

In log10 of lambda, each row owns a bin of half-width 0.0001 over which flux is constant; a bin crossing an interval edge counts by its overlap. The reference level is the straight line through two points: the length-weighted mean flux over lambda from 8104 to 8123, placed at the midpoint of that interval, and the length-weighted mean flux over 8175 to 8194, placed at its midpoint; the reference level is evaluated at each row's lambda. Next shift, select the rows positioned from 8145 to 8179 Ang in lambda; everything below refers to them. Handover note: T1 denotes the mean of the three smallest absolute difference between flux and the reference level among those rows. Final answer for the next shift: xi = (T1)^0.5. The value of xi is 0.08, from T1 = 0.01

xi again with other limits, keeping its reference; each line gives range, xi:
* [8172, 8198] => 0.30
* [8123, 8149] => 0.27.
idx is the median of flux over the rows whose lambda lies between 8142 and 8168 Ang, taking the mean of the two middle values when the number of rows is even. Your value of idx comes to 10.5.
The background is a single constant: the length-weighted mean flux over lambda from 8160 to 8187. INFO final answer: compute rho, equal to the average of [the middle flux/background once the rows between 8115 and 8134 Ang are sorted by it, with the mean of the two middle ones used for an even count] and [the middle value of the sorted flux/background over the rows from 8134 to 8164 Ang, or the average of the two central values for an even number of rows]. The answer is 1.02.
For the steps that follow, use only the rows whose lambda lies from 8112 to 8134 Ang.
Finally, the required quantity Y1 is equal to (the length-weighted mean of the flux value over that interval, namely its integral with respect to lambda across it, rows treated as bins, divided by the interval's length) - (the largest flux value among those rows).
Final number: -0.18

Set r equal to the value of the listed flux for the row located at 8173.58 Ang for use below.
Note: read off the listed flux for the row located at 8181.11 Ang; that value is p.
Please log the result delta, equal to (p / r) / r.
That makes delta 0.101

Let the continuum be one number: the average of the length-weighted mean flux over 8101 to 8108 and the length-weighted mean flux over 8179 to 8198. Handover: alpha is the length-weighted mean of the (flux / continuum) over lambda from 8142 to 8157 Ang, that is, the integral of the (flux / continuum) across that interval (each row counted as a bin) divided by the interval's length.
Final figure 1.03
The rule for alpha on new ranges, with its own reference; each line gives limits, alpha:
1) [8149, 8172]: 1.03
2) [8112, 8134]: 1.06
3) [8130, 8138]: 1.05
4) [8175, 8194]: 1.03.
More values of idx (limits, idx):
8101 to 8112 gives 10.0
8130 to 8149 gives 10.6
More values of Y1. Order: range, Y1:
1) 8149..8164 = -0.03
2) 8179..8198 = -0.36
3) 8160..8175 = -0.11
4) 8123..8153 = -0.30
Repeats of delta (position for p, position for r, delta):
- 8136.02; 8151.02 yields 0.098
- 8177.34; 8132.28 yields 0.093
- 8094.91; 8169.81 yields 0.095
